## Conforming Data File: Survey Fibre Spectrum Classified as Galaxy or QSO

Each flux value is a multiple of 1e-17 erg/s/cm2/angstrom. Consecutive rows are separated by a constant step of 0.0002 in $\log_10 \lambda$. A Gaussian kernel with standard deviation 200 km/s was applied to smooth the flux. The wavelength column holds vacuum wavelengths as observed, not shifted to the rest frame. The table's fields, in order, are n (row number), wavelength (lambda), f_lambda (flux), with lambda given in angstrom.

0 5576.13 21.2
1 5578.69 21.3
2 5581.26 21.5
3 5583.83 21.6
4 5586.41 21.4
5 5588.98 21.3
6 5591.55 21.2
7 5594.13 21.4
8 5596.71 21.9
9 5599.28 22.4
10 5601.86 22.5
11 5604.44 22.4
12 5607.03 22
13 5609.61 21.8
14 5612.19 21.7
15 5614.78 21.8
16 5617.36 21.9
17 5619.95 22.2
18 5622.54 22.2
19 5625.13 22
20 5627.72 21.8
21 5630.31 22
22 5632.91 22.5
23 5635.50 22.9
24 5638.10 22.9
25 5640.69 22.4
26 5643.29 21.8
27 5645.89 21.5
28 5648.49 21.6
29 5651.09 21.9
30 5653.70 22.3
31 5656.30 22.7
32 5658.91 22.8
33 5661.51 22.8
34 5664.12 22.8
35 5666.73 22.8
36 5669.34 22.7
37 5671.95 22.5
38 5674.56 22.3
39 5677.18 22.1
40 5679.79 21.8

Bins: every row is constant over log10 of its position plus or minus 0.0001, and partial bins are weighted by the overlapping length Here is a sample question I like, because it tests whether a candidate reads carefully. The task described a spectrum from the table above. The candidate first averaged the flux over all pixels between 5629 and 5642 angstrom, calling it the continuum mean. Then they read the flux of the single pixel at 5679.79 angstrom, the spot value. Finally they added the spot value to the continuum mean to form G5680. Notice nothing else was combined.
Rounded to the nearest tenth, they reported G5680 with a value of 44.3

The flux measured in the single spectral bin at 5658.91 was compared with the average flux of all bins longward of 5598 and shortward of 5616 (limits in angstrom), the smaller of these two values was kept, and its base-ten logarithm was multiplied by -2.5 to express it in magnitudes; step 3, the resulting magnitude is -3.360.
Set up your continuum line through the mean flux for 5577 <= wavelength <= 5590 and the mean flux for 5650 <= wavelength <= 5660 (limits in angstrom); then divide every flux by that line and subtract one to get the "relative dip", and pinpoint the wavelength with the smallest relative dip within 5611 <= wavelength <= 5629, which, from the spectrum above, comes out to 5627.72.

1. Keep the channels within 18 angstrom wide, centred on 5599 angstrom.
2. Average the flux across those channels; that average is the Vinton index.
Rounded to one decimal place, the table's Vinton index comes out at 22.0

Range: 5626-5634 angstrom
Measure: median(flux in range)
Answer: 22.0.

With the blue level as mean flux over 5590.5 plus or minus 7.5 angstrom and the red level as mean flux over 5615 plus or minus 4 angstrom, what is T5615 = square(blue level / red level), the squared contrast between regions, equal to 0.97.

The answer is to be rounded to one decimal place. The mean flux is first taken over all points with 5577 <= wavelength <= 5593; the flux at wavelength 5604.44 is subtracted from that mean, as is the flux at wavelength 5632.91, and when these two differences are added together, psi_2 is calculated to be -2.1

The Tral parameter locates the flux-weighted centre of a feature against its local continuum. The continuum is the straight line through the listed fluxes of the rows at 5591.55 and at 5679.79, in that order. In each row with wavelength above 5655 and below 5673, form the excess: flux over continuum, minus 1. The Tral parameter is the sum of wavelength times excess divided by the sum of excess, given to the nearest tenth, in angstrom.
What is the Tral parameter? 5663.6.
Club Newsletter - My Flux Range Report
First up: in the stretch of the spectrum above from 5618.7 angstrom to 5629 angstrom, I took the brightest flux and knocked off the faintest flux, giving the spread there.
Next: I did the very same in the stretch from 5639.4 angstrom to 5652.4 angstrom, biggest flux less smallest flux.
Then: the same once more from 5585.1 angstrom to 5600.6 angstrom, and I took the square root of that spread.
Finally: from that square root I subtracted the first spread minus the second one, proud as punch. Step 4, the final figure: 1.6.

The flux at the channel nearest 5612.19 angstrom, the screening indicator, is 21.7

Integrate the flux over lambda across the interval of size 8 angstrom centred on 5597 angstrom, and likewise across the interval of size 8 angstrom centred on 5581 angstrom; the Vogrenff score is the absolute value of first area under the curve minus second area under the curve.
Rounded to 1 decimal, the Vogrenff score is 3.8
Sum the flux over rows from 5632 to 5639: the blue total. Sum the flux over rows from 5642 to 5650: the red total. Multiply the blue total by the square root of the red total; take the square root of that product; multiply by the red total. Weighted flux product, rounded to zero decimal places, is 1522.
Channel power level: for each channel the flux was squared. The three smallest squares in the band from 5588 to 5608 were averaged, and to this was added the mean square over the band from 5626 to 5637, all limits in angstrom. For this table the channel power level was 951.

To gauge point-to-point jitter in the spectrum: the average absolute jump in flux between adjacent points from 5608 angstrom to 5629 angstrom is 0.14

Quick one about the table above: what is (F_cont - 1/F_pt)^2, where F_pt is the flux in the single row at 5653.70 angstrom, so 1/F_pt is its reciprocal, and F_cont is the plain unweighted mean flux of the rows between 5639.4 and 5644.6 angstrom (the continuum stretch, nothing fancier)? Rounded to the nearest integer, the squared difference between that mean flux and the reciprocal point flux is 486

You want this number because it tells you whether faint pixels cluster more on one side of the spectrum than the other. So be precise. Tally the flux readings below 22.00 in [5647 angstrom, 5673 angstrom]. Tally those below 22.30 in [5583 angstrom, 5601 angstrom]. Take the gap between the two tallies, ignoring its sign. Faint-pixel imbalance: 4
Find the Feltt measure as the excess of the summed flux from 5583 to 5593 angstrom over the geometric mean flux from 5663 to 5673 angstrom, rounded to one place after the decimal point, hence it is 62.8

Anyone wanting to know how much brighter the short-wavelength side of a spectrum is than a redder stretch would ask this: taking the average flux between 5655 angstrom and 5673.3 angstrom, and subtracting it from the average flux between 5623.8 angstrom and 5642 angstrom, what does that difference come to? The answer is -0.37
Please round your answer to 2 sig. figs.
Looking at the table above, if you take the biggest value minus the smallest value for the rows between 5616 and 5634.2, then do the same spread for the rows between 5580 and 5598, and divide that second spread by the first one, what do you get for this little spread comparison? 1.0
